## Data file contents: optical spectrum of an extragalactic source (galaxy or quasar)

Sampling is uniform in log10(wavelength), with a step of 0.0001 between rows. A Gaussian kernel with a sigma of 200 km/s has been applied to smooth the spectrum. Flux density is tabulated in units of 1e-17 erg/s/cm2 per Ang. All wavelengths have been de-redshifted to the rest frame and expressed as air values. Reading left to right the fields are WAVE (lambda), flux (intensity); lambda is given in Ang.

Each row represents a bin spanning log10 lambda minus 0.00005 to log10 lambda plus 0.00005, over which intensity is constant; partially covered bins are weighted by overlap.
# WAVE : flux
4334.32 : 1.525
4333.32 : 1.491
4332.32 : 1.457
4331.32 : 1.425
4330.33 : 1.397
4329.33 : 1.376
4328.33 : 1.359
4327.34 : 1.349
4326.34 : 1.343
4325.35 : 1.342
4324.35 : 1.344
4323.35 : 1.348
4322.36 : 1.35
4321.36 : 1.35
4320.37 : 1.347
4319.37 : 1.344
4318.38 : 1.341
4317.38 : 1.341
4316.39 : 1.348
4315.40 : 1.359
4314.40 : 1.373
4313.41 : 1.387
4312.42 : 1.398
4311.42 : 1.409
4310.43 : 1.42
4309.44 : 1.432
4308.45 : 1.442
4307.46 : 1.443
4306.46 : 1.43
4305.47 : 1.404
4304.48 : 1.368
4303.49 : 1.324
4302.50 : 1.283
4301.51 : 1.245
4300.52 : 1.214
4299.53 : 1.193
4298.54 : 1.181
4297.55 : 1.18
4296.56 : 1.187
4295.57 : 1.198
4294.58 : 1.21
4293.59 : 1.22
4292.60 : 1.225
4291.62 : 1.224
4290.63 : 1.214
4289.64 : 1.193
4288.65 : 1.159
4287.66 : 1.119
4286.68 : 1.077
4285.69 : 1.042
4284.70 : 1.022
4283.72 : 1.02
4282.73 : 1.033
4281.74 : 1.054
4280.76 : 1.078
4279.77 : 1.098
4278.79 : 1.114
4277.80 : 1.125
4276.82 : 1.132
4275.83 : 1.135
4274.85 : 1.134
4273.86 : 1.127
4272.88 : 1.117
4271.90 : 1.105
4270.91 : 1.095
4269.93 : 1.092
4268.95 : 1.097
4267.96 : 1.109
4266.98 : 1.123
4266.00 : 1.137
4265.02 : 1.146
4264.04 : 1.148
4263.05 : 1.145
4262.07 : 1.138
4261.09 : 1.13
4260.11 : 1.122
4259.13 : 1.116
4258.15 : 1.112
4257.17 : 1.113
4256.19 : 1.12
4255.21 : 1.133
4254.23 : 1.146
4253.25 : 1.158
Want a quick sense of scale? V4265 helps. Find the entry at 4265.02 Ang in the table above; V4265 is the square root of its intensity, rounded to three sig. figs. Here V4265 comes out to 1.07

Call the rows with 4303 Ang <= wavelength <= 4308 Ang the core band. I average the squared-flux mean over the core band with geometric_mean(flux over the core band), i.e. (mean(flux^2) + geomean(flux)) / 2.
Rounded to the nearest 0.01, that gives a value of 1.67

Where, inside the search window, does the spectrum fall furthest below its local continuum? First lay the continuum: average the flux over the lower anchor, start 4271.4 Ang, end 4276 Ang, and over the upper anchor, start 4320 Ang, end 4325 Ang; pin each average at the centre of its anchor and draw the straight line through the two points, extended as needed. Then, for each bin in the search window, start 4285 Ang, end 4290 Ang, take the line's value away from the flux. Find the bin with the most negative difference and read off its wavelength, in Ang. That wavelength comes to 4285.69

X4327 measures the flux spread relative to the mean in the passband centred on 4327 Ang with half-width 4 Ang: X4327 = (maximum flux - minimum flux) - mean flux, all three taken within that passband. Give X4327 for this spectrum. -1.30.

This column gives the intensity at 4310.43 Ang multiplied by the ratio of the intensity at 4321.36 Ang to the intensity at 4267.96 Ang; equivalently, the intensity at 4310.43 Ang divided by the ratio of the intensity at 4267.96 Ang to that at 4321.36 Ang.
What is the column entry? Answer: 1.73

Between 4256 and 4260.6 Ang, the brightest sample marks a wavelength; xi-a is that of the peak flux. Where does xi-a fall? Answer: 4260.11 Ang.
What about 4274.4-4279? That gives 4275.83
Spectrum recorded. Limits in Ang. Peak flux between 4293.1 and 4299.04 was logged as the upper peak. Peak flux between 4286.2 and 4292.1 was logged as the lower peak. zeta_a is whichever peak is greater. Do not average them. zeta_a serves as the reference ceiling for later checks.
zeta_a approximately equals 1.22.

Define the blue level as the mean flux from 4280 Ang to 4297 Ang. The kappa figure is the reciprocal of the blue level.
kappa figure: 0.88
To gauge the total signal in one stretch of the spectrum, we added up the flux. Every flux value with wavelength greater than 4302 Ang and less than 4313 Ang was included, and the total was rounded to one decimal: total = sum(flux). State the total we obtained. 15.4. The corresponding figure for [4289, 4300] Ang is 13.2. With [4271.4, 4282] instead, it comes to 12.2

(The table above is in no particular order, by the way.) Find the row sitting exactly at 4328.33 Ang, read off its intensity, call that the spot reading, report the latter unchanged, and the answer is 1.359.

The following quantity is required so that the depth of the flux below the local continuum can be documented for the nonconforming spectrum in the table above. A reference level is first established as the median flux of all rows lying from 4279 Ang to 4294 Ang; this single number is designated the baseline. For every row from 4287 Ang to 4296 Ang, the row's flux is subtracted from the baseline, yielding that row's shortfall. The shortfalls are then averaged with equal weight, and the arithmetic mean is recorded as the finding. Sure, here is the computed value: -0.10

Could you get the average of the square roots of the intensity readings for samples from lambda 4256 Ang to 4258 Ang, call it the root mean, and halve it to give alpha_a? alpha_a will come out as 0.528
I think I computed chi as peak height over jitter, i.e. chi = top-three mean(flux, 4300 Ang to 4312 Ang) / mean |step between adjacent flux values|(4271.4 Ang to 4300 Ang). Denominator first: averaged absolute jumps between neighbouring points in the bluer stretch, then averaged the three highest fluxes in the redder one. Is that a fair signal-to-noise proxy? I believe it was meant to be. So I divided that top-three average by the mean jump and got 99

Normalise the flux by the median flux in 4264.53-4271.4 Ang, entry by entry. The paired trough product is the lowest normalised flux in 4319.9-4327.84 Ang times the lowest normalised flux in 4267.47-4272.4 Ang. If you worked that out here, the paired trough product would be 1.19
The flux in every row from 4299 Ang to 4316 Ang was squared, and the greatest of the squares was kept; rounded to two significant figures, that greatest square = 2.1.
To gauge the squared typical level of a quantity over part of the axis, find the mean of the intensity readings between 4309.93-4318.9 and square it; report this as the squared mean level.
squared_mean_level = 1.9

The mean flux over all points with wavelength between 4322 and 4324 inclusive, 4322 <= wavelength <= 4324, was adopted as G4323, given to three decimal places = 1.349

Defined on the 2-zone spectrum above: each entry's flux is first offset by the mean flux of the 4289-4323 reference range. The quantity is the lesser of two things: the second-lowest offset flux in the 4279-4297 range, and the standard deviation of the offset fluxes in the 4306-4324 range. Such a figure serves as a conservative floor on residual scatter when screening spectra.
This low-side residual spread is -0.29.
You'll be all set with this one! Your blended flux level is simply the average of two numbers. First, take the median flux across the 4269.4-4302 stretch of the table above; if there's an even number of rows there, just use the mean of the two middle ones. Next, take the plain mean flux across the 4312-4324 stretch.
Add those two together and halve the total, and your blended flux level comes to 1.24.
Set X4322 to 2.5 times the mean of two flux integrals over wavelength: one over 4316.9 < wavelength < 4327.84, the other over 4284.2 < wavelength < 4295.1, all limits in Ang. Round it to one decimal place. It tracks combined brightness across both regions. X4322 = 34.1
